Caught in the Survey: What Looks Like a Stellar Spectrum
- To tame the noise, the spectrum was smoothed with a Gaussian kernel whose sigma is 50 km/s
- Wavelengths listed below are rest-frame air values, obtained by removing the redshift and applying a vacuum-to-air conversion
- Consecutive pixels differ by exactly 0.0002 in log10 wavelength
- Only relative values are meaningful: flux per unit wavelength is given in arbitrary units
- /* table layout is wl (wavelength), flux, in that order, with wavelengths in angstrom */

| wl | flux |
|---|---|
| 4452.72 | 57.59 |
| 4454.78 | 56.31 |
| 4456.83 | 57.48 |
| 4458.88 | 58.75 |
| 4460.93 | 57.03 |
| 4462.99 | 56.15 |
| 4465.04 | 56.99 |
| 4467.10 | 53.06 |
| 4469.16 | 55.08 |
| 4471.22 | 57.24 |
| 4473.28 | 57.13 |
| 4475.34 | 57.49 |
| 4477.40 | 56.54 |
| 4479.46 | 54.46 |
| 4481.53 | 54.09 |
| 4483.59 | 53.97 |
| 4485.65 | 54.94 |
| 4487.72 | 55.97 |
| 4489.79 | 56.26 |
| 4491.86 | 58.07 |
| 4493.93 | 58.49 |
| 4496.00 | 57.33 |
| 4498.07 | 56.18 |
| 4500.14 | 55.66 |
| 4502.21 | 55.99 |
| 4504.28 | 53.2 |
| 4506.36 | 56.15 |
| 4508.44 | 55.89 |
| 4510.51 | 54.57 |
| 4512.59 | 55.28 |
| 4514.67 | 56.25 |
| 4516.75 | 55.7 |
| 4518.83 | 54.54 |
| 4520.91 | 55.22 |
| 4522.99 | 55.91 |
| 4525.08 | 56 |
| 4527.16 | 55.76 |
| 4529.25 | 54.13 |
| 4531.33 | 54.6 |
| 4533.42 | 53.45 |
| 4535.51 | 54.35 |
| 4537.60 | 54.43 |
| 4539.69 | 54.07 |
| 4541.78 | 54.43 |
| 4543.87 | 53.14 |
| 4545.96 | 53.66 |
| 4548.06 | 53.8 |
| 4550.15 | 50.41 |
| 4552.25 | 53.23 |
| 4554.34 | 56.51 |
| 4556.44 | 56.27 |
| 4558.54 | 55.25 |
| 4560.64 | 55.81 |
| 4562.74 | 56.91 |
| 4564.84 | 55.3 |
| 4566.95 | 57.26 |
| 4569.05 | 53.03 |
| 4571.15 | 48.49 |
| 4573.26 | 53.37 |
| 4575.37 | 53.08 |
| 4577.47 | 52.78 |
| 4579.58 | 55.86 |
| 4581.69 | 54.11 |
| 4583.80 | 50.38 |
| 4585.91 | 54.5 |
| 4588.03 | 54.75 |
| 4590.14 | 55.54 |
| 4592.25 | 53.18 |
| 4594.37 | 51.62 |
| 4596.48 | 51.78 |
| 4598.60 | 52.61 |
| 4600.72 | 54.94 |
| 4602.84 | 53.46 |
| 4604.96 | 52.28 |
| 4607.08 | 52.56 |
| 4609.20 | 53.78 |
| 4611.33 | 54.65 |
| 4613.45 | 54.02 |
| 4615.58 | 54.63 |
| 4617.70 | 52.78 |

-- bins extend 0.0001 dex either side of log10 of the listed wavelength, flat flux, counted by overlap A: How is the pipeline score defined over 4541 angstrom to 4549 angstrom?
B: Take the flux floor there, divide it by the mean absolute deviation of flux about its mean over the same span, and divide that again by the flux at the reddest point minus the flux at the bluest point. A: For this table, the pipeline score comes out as -236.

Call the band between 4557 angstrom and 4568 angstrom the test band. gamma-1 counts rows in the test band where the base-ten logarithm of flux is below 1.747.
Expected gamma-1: 3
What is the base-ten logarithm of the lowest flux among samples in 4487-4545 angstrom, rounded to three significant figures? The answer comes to 1.73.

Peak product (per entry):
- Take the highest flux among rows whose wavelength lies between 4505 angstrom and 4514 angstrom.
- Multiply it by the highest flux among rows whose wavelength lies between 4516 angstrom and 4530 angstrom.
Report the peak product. 3144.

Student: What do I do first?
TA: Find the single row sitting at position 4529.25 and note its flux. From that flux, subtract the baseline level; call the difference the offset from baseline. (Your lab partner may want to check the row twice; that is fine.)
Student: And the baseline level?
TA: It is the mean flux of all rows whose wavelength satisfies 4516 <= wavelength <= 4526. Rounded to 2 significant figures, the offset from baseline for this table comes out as -1.3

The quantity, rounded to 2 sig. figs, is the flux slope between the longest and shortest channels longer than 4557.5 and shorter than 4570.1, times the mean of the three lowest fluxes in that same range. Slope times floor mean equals -12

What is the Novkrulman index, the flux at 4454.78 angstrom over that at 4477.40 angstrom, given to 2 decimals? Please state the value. 1.00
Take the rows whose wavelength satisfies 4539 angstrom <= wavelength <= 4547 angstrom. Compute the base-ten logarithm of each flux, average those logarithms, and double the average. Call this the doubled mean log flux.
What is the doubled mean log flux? 3.46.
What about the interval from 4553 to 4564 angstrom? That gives 3.50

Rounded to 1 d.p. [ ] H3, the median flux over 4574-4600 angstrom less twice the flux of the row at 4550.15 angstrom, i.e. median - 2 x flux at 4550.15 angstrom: -47.7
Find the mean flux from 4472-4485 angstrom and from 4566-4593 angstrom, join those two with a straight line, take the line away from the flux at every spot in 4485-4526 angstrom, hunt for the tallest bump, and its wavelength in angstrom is 4493.93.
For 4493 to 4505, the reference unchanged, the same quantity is 4493.93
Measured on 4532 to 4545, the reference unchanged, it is 4541.78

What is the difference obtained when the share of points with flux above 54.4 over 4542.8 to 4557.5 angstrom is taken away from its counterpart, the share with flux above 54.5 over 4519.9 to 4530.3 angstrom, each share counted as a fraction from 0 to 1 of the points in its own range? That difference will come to 0.514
